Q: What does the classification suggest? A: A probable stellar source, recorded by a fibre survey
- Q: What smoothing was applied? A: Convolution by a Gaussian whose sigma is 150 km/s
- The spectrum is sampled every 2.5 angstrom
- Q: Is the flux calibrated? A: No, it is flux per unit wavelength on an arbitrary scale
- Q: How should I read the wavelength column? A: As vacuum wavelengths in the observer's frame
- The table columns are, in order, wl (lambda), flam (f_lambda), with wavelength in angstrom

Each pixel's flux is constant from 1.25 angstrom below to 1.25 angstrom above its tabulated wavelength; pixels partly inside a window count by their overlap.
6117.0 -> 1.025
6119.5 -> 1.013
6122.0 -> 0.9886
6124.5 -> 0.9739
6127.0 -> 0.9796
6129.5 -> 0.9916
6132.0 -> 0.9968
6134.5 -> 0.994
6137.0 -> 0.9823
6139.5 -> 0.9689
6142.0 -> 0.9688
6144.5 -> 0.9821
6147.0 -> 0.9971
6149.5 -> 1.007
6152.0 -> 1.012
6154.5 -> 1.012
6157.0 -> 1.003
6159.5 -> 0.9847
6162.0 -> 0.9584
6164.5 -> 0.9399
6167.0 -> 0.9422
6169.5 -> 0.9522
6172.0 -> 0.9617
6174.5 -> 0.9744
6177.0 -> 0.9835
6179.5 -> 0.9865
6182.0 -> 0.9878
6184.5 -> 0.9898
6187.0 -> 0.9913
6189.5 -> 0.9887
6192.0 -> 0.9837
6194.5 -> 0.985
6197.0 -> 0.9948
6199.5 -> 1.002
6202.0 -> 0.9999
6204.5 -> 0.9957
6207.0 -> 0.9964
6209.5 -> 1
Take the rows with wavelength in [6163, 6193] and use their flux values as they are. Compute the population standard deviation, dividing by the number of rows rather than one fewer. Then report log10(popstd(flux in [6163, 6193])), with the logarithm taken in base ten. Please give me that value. -1.73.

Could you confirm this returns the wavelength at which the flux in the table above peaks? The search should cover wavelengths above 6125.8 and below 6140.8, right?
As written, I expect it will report 6132.0 angstrom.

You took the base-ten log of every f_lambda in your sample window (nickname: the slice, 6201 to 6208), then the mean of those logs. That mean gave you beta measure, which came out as -0.0012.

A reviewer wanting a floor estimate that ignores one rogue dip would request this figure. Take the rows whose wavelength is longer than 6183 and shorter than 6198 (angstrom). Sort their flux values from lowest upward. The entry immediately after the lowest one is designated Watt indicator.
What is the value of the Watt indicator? 0.985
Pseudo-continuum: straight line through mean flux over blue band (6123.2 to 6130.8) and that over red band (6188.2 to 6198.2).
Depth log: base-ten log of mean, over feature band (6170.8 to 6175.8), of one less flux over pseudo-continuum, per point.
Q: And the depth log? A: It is -1.74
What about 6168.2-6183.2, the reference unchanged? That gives -1.91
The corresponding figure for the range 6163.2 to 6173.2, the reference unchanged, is -1.43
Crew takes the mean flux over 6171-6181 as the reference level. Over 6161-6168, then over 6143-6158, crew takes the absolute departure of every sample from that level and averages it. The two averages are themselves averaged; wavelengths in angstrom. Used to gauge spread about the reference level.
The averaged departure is 0.0277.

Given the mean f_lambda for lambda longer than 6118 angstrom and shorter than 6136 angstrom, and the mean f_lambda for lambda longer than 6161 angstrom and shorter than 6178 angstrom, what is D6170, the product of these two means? 0.950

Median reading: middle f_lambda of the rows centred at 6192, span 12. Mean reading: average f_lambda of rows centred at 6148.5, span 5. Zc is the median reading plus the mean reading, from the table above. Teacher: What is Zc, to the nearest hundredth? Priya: 1.99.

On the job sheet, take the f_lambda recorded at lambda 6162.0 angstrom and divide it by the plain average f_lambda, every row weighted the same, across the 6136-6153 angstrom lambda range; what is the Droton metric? 0.97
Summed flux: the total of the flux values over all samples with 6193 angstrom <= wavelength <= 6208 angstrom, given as 5.97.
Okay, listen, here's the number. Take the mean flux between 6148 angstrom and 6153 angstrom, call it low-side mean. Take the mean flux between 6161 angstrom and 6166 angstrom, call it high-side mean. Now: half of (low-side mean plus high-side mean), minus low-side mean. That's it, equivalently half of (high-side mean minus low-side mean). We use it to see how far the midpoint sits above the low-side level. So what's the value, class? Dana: -0.030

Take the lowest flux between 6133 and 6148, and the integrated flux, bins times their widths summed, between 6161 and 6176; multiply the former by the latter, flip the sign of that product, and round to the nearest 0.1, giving -13.9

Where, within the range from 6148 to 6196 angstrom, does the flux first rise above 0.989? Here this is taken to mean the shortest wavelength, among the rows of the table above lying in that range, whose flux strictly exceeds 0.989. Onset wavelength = 6149.5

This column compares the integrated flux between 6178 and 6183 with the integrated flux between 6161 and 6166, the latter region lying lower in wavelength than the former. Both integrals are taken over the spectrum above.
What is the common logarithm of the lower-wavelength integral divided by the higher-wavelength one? -0.017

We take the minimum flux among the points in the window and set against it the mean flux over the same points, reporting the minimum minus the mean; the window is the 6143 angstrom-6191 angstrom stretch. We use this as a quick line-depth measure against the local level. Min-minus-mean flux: -0.042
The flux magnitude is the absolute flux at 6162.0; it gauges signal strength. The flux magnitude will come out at 0.96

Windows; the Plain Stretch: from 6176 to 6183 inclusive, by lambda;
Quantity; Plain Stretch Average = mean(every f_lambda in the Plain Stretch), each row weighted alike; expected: 0.986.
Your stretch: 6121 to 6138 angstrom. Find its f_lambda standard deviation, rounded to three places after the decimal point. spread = 0.008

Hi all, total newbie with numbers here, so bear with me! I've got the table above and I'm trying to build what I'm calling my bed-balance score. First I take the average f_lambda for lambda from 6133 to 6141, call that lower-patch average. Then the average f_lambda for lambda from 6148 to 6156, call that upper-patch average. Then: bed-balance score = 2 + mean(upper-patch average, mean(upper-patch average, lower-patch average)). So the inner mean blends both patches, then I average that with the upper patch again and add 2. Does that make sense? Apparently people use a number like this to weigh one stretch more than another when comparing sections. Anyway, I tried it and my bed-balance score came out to 3.00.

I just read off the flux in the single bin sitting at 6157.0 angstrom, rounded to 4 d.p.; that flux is 1.0030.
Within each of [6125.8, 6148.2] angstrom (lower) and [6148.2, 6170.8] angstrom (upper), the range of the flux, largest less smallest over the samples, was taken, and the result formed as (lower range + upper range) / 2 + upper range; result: 0.12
